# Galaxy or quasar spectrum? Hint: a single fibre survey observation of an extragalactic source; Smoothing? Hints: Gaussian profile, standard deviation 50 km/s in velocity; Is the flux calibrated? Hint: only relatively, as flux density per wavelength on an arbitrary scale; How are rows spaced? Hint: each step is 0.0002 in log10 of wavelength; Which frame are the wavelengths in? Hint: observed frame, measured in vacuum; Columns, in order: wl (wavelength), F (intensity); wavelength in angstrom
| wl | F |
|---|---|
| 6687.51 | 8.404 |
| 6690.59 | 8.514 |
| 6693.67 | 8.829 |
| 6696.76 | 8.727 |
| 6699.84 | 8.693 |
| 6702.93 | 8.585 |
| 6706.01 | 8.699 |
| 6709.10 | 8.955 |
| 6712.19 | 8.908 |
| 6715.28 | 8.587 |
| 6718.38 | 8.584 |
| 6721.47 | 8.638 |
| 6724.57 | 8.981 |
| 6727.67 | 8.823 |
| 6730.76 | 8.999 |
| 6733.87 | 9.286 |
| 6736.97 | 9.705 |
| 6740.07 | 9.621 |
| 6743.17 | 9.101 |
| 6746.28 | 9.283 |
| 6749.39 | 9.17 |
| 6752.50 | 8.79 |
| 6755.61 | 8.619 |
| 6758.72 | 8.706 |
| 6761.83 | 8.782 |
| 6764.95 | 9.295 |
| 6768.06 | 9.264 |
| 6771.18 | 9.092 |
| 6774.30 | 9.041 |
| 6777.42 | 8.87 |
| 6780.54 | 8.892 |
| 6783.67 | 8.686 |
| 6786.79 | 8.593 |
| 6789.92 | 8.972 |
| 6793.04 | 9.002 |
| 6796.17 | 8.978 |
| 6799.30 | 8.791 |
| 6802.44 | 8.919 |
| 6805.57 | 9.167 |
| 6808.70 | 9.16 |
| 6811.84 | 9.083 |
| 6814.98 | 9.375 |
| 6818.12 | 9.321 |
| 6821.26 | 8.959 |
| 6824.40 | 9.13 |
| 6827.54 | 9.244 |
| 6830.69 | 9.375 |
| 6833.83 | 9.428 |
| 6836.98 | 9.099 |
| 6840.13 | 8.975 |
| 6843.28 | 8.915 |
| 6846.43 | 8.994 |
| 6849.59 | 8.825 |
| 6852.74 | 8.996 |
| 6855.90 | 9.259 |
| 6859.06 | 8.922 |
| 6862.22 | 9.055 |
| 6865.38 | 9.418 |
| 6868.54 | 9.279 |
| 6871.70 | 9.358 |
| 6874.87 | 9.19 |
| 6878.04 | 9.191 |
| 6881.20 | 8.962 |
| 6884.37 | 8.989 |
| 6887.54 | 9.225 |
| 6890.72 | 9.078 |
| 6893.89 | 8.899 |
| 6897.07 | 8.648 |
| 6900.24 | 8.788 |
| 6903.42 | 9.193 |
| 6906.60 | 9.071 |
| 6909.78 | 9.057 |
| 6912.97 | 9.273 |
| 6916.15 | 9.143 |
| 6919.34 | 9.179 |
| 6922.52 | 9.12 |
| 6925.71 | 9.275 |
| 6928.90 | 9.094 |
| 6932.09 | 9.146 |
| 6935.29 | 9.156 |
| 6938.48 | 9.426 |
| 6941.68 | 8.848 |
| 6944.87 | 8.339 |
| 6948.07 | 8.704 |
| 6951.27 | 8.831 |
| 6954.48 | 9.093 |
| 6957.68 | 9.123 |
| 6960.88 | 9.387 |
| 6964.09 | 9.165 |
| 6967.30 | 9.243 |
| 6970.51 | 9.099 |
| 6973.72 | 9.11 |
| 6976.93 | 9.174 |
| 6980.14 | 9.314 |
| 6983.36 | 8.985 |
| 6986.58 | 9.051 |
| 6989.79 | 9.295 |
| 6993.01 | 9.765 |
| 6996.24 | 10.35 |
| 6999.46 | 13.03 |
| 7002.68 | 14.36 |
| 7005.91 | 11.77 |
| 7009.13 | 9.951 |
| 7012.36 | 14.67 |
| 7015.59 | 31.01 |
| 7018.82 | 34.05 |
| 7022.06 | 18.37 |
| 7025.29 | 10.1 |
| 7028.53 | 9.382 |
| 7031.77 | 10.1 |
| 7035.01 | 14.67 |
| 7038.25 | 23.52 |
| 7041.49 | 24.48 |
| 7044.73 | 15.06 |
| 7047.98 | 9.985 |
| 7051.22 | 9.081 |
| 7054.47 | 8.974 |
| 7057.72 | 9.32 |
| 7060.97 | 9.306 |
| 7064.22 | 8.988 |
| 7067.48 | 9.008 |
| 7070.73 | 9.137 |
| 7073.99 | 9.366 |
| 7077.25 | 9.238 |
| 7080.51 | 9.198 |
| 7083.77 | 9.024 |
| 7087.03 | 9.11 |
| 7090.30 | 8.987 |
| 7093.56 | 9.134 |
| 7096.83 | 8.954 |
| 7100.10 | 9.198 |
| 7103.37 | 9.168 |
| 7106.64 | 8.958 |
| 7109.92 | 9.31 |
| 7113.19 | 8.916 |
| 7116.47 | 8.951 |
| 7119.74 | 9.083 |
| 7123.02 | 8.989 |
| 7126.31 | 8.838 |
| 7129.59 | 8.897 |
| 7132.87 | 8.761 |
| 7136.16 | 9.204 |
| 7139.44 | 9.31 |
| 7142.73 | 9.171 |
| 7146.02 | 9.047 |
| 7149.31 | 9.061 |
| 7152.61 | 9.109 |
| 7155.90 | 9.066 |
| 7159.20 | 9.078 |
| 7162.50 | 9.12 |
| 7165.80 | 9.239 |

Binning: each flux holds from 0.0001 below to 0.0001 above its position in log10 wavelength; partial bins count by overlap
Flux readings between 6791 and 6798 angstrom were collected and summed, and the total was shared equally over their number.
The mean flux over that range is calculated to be 8.99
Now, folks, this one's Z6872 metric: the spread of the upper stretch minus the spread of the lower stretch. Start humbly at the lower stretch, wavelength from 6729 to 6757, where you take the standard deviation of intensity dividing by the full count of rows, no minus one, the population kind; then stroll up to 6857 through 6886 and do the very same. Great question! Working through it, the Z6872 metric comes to -0.16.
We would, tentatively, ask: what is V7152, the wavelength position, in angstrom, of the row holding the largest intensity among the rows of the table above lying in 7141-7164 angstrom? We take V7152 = 7142.73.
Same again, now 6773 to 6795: 6774.30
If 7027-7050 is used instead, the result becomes 7041.49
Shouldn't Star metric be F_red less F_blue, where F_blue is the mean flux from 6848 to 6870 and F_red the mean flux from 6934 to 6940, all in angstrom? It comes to 0.2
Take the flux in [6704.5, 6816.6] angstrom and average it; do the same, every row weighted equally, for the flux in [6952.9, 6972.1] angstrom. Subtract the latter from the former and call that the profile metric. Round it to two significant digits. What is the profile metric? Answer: -0.20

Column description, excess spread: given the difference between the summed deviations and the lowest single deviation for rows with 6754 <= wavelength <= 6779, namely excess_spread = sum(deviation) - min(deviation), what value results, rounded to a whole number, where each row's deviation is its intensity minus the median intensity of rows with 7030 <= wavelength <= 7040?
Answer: -40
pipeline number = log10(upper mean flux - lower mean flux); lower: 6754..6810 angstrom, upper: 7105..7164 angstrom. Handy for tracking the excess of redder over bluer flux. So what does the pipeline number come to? -0.95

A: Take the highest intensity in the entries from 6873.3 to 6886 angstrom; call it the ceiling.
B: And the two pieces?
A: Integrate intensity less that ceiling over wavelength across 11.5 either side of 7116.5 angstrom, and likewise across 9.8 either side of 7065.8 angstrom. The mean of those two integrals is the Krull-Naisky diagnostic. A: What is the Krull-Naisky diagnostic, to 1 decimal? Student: -2.2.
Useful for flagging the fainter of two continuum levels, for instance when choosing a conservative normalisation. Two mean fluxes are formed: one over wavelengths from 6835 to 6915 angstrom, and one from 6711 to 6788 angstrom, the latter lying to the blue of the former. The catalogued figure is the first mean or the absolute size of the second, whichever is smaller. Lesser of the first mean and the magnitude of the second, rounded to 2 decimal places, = 8.97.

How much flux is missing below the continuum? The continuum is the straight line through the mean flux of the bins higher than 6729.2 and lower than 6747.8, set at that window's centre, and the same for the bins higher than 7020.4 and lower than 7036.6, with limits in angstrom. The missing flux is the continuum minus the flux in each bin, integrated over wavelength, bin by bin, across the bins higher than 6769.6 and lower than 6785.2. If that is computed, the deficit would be 13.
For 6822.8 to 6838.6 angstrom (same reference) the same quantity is 17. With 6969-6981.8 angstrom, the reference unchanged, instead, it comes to 36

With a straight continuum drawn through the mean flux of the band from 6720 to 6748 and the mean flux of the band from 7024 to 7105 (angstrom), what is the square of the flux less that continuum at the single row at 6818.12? 0.08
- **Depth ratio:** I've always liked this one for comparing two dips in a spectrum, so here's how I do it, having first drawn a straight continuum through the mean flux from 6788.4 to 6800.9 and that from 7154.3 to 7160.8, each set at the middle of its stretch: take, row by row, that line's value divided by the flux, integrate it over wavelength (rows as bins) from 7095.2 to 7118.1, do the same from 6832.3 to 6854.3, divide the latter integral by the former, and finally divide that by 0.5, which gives 1.91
